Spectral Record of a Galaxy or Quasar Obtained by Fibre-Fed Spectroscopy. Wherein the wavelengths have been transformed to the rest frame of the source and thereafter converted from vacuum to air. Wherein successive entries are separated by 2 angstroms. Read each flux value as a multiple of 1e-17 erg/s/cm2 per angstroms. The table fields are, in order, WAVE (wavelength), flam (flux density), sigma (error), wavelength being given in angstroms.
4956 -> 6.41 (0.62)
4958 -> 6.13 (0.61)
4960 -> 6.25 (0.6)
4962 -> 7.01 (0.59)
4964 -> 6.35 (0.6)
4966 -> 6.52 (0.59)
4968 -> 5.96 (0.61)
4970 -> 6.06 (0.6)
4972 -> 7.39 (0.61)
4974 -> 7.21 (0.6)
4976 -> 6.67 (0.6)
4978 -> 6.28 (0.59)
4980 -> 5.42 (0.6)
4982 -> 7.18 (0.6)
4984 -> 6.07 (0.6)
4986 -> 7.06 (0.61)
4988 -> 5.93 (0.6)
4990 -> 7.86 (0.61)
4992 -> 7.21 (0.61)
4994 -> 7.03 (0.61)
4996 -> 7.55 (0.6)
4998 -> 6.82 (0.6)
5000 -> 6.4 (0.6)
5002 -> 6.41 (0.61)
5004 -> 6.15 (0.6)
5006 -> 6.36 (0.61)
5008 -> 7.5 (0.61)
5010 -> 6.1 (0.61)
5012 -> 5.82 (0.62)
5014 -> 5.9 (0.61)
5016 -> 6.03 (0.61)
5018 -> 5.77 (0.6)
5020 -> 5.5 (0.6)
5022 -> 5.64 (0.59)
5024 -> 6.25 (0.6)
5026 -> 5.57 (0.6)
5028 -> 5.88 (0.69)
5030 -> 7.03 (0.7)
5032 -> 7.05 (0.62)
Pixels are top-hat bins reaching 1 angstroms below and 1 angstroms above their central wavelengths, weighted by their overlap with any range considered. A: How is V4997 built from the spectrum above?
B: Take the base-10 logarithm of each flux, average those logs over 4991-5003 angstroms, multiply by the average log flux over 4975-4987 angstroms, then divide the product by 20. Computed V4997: 0.0338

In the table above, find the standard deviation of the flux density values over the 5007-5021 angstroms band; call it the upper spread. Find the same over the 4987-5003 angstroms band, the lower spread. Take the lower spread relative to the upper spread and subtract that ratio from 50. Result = 49.0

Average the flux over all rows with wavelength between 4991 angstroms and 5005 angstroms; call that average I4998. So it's 6.8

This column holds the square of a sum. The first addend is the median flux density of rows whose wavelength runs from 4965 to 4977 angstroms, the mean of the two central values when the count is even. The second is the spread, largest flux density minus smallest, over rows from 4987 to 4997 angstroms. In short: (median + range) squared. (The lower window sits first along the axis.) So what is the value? 73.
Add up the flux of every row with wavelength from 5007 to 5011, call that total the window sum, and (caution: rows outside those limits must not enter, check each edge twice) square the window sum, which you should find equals 185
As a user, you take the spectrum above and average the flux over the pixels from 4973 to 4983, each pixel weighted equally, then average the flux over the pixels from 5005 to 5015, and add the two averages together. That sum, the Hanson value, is 12.9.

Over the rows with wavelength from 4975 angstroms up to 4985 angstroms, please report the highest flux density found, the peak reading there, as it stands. 7.18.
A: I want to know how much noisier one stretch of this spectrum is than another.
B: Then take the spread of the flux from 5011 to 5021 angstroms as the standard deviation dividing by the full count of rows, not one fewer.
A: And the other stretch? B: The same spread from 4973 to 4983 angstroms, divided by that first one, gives 3.8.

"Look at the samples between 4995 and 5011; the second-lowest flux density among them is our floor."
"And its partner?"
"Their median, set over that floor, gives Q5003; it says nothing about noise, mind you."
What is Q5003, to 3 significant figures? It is 1.04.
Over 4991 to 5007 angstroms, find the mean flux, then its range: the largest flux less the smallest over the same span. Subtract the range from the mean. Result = 5.3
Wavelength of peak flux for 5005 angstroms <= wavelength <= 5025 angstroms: 5008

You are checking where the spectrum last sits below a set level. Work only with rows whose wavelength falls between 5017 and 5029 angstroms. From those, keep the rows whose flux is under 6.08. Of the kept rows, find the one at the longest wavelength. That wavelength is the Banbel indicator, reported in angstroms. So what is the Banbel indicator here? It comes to 5028 angstroms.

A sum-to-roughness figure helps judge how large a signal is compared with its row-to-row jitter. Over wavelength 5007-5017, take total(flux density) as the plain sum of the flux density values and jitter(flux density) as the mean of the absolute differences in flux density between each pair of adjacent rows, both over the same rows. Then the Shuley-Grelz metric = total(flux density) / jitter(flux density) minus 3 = 63.3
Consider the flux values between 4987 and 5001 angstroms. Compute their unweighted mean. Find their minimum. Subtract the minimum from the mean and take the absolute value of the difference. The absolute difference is 1.0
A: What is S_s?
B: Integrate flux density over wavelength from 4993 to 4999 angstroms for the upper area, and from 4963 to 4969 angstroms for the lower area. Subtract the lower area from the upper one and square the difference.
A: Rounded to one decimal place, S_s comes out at 26.4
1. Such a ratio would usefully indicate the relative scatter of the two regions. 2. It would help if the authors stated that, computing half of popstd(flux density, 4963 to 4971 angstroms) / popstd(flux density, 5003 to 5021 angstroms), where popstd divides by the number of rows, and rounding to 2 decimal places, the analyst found 0.21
